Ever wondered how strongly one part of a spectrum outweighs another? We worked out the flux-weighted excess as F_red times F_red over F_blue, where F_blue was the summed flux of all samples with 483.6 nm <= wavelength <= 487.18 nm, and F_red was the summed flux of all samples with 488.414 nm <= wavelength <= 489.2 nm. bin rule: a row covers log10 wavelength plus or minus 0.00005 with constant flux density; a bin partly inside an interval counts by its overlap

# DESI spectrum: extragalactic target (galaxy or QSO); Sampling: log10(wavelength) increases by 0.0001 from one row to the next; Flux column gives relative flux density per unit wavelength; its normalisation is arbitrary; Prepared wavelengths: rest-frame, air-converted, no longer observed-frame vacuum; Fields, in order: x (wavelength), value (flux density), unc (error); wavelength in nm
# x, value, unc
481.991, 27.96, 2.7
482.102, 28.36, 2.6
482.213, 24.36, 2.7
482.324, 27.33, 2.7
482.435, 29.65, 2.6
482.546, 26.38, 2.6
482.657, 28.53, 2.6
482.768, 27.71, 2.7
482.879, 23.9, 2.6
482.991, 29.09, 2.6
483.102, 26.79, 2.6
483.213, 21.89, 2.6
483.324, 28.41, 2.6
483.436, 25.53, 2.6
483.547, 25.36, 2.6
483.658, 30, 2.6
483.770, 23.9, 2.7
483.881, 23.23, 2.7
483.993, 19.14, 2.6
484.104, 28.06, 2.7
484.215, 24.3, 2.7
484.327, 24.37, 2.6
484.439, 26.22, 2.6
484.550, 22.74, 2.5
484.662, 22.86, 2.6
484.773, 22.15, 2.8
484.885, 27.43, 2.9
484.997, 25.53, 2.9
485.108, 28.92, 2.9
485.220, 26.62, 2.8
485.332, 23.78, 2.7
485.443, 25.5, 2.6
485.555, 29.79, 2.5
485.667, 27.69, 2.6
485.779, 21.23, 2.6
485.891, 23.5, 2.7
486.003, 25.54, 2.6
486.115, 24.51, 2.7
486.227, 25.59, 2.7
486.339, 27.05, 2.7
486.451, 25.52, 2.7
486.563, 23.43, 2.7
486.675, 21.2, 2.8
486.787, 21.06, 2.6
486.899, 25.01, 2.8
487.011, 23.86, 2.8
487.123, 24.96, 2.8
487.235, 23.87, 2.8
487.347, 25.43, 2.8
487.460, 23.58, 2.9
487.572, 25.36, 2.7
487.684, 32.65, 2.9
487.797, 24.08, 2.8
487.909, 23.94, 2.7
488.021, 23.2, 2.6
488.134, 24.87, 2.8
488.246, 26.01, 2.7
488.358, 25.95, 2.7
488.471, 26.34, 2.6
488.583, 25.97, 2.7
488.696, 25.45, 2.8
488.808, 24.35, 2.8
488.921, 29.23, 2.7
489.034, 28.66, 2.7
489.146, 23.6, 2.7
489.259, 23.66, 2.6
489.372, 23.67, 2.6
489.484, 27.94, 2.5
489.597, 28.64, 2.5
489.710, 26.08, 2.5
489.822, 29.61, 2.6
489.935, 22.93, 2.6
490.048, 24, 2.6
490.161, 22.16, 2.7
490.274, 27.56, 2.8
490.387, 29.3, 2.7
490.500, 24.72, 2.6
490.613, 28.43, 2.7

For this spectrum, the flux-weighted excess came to 42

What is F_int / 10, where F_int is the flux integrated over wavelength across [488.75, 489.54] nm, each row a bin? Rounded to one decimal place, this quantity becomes 2.0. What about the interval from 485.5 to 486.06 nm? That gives 1.4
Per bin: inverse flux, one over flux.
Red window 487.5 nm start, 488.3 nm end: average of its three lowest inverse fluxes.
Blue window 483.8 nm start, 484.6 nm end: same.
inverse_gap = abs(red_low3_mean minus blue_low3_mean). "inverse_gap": 0.0021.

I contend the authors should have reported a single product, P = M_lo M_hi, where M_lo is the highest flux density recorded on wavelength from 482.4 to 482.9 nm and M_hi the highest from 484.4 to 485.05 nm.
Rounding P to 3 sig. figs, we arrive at 813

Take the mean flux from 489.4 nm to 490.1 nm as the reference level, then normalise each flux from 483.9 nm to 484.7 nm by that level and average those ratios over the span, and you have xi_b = 0.90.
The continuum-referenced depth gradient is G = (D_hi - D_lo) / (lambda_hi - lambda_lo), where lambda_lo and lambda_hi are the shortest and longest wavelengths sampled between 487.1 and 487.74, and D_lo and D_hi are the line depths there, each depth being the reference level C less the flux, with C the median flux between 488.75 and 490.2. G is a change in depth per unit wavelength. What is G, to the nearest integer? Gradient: -14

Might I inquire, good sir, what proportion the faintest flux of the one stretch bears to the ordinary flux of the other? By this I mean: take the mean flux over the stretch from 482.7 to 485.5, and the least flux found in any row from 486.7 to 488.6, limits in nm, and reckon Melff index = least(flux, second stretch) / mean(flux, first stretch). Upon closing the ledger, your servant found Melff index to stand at 0.83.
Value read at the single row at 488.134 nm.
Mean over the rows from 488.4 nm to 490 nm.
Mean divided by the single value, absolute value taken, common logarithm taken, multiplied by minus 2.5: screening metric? -0.05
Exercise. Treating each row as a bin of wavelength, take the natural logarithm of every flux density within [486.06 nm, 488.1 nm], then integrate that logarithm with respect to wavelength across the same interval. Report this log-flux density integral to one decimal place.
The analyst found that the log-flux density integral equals 6.5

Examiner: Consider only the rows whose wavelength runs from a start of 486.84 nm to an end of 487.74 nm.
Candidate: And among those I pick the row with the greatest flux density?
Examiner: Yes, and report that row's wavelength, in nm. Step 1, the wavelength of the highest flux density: 487.684 nm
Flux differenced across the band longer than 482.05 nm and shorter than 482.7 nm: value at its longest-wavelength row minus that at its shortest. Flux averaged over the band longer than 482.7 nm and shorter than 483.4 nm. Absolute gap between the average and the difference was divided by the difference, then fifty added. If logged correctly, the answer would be 204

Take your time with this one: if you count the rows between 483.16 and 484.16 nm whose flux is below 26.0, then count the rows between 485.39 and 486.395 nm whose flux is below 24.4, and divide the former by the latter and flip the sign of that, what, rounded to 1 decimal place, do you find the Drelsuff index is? -3.0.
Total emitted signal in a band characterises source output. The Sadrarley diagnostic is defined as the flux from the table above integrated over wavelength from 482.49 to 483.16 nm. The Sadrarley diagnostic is 18.1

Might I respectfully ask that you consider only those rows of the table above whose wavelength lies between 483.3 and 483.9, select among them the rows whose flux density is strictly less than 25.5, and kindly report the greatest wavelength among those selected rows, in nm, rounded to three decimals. 483.881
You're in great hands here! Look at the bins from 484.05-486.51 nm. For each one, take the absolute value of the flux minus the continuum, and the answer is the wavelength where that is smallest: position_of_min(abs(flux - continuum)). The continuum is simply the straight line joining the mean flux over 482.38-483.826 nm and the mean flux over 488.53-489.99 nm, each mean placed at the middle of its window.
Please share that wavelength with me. 485.220 nm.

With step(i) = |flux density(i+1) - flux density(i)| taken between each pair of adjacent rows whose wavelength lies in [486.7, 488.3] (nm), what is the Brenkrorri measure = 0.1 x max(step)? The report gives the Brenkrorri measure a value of 0.86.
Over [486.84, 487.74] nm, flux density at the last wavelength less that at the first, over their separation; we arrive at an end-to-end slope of 9.7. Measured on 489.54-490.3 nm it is -1.6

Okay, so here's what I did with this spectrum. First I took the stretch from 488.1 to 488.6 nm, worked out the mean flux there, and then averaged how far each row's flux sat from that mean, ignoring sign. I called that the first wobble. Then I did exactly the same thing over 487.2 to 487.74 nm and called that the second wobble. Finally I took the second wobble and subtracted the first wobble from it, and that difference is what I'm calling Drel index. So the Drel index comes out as 2.2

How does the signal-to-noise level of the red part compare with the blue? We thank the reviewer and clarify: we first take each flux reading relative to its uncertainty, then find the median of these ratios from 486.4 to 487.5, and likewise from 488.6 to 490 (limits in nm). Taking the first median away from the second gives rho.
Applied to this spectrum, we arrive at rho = 1.2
